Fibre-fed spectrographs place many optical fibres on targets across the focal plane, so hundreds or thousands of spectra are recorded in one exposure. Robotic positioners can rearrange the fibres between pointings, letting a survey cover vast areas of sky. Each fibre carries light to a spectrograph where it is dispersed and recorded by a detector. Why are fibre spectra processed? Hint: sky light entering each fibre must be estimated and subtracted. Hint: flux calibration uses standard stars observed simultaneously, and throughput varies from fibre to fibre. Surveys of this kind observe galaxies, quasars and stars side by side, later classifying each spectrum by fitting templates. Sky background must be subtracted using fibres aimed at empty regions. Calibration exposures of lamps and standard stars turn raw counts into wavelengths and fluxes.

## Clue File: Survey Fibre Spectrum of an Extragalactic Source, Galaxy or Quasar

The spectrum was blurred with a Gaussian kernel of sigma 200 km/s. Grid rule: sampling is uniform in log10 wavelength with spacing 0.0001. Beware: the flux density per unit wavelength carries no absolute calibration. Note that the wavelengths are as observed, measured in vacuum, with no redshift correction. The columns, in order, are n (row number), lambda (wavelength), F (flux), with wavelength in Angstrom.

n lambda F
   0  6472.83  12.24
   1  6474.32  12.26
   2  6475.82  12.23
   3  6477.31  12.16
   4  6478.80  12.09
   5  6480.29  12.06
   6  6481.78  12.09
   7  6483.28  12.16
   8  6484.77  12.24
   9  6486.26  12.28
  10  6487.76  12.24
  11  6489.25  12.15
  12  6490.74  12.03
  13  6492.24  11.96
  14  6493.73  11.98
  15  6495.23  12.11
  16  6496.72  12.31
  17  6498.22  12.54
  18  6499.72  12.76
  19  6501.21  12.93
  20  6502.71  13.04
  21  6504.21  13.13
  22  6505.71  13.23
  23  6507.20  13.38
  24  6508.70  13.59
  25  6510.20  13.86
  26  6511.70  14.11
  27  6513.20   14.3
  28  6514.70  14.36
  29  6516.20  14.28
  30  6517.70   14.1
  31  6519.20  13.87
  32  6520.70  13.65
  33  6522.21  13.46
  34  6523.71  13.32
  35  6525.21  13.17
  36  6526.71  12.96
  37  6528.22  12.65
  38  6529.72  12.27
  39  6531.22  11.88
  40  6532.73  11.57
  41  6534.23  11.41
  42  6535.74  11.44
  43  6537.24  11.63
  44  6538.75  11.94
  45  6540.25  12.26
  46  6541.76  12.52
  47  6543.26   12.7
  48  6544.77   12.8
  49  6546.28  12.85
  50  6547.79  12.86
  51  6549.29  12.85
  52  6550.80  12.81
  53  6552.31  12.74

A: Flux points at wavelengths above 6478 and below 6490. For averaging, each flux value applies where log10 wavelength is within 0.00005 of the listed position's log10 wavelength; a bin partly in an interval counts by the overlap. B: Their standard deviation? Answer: 0.08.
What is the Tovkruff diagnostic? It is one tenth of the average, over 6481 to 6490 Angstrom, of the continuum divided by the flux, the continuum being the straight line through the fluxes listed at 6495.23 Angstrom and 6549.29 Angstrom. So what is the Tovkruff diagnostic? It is 0.098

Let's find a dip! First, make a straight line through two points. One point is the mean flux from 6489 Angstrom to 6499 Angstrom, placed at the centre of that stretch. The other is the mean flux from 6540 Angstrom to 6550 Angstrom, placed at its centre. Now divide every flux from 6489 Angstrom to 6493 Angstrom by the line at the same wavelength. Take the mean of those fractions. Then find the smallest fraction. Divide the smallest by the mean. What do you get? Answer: 0.992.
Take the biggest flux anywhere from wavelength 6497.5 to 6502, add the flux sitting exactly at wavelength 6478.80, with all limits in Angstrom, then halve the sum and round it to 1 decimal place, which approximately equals 12.5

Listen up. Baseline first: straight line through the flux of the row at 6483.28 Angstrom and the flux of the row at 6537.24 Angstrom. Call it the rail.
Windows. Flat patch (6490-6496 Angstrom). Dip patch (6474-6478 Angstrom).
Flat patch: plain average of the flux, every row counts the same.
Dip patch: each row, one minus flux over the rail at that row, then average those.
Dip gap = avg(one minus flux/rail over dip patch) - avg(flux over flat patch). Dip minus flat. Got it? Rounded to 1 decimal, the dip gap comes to -12.0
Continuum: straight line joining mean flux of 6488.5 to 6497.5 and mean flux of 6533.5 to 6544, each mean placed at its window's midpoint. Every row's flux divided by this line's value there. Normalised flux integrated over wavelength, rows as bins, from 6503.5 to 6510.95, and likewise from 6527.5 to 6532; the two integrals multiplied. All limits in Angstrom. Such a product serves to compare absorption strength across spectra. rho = 38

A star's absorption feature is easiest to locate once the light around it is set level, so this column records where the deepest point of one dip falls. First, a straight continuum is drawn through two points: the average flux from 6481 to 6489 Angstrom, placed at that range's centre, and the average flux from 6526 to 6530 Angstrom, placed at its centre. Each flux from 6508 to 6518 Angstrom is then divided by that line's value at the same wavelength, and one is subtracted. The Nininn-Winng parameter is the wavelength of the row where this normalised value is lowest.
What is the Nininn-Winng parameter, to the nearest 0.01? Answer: 6508.70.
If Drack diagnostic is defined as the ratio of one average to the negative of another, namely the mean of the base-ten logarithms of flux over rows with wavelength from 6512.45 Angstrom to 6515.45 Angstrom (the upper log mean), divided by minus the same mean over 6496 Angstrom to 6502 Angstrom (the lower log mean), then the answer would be -1.05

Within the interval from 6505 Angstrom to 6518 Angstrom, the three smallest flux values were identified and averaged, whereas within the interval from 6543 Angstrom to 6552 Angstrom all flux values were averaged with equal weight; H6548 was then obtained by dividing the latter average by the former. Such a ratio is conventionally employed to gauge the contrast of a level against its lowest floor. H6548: 0.96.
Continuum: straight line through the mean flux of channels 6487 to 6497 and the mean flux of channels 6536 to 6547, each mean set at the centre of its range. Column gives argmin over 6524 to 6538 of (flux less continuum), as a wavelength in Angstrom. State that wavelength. 6534.23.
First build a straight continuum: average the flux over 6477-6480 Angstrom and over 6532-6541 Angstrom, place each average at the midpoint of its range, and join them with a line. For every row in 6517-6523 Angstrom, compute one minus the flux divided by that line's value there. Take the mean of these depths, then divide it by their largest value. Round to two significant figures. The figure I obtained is 1.2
